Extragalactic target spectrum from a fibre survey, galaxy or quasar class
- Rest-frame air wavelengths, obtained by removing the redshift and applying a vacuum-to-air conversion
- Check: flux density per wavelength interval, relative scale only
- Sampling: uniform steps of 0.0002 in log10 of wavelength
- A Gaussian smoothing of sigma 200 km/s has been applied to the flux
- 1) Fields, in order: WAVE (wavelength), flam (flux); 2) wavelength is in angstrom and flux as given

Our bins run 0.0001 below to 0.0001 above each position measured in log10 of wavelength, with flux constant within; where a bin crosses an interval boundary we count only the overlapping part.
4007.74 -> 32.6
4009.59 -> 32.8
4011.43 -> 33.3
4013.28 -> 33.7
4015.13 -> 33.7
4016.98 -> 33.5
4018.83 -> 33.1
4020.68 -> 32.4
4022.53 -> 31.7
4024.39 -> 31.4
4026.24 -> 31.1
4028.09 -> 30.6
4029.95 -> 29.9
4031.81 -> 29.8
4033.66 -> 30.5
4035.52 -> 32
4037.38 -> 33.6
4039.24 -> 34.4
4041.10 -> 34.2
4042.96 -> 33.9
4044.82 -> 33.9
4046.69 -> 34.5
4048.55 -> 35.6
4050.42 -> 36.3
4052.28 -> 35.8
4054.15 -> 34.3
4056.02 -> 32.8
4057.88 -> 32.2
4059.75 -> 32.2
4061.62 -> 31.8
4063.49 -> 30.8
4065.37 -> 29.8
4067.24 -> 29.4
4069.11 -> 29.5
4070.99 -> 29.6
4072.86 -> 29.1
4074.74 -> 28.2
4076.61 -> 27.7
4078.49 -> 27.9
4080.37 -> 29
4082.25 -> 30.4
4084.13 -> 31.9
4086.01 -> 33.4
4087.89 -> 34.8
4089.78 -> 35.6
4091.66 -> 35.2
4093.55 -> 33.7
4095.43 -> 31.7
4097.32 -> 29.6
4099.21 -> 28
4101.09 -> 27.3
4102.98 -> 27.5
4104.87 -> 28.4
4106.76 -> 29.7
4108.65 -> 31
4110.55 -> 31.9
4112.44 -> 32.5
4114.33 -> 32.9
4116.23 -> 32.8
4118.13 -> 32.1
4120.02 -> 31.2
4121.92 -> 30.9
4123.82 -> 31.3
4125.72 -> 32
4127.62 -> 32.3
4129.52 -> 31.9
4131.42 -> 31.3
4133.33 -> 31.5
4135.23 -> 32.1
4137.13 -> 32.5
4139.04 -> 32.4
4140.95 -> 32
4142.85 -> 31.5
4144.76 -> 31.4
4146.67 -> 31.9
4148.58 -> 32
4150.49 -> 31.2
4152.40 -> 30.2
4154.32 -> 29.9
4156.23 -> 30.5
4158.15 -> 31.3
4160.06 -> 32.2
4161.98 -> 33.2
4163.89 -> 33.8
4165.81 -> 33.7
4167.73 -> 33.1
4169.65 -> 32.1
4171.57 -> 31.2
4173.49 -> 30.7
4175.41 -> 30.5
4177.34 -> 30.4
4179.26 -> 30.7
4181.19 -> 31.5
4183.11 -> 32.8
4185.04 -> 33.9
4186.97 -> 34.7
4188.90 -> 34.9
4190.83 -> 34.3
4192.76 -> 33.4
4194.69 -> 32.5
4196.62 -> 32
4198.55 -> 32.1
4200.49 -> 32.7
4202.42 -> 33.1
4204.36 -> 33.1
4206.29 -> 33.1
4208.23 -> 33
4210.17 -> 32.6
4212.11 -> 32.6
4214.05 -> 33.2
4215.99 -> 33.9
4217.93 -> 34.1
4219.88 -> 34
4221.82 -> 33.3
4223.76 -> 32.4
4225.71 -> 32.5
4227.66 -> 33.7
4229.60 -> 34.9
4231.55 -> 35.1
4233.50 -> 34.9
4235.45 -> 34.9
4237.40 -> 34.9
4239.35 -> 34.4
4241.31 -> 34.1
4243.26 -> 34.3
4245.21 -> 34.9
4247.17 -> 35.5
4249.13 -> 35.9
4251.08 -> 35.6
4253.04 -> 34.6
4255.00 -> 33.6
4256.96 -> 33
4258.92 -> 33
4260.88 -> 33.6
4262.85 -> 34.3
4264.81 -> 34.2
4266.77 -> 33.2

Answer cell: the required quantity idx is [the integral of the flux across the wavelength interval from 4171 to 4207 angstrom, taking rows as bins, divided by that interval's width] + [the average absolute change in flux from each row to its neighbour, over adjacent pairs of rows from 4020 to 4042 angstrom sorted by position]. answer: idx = 33.2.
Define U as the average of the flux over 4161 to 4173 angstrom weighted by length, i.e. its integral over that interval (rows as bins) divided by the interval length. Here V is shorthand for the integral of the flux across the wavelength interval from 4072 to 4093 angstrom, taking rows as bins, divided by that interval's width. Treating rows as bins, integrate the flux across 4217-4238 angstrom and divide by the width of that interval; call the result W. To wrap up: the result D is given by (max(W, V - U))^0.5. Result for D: 5.84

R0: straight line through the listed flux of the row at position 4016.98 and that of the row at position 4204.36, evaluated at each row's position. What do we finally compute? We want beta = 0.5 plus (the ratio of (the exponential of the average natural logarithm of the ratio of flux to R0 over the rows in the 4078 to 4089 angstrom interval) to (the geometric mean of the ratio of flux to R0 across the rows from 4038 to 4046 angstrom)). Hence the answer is 1.42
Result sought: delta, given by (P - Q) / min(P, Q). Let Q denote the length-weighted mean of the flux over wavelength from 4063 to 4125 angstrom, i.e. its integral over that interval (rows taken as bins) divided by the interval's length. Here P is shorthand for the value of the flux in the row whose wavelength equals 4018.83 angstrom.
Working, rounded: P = 33.1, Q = 30.8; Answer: 0.08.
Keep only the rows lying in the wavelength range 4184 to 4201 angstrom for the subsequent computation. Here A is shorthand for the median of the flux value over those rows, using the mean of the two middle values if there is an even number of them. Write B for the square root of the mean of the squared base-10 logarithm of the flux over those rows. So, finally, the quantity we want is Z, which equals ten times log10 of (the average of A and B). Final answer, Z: 12.42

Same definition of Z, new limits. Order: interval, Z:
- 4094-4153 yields 12.17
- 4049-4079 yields 12.01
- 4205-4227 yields 12.38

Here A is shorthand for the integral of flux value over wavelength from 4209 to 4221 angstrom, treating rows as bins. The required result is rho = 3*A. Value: 1202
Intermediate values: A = 401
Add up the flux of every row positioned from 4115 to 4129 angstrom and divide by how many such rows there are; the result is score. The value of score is 31.8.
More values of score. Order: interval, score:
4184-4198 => 33.7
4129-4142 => 32.0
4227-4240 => 34.7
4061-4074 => 30.0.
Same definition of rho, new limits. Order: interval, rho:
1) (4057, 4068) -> 1024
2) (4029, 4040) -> 1044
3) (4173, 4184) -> 1027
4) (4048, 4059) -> 1136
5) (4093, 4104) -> 973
